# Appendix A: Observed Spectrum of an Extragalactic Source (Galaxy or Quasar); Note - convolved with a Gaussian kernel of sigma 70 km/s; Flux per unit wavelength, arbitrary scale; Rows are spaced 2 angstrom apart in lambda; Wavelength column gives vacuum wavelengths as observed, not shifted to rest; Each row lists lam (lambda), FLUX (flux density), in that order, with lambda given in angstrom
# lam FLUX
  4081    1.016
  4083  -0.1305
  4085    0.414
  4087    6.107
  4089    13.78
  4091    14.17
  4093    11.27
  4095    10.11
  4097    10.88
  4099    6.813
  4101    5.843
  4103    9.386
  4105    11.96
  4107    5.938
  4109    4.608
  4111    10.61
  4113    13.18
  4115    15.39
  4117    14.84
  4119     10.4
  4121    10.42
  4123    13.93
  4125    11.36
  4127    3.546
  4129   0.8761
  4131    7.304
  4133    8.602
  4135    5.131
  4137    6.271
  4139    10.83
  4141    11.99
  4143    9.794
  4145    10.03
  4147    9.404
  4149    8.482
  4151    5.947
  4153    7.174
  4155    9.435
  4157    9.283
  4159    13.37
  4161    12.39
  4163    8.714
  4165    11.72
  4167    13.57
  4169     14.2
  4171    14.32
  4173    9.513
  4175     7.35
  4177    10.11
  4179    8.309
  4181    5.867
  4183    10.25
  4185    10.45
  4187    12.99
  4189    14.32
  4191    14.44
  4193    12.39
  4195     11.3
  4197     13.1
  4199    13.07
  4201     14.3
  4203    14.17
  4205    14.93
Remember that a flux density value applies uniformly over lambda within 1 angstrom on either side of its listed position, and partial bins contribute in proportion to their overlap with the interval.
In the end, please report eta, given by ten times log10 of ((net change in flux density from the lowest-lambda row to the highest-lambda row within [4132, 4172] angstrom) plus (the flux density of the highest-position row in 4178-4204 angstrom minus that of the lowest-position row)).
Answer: 10.6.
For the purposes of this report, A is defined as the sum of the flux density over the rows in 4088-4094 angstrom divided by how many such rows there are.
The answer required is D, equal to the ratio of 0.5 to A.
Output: 0.04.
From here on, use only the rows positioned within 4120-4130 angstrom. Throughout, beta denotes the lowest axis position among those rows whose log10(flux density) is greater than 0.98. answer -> 4121 angstrom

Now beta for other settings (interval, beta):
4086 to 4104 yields 4089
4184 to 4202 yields 4185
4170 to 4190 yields 4171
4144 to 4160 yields 4145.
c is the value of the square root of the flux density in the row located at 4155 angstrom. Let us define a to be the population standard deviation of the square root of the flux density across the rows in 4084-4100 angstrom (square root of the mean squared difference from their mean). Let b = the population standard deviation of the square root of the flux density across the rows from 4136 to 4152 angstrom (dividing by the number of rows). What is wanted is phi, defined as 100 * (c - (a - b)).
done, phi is 246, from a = 0.95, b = 0.34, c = 3.07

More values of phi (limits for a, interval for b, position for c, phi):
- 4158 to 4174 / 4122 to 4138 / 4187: 413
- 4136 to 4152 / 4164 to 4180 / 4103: 311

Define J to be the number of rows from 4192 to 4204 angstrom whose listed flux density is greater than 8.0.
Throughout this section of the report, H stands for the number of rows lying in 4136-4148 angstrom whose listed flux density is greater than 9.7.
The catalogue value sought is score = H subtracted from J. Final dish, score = 2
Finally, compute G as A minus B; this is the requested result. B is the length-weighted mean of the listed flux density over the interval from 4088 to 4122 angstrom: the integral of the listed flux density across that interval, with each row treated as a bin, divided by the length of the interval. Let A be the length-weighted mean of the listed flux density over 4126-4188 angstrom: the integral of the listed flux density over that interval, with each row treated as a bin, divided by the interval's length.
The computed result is -1.3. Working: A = 9.3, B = 10.6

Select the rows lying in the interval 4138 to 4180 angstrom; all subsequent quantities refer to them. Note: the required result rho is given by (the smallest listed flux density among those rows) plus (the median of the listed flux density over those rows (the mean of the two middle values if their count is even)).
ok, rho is 15.7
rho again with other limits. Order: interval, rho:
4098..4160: 10.3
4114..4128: 14.9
